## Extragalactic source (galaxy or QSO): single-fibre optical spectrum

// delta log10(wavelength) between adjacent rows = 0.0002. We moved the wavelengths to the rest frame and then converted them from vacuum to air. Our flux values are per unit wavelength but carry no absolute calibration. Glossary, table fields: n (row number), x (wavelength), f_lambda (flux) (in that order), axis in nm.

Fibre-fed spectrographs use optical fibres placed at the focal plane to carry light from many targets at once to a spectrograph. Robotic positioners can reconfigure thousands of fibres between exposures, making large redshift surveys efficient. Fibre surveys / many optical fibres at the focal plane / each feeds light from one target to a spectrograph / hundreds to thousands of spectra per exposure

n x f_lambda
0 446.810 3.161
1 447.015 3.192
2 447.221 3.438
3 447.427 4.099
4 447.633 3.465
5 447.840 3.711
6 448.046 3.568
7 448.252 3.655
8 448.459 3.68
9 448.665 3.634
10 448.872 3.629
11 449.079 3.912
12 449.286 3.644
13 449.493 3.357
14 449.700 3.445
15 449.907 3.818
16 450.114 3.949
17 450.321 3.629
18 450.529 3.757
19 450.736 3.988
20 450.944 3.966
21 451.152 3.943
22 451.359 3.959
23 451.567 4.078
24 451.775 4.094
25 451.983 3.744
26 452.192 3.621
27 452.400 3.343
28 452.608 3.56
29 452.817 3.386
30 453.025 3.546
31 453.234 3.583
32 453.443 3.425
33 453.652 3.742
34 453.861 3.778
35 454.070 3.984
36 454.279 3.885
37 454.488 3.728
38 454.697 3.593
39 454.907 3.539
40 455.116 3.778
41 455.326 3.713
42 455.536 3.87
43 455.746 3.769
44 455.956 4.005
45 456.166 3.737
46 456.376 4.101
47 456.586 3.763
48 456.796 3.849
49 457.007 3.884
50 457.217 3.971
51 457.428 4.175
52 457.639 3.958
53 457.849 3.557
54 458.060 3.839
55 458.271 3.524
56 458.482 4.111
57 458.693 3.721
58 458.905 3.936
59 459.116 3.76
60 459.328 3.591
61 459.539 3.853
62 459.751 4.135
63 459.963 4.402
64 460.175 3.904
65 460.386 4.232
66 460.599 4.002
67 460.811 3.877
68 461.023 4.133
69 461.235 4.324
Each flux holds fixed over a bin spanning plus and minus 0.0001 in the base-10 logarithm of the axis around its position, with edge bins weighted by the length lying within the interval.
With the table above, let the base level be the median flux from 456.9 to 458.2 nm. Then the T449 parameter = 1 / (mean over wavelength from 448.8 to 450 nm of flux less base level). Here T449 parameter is -3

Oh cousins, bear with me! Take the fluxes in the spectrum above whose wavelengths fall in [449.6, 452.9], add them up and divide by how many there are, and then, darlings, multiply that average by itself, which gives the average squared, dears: 14.2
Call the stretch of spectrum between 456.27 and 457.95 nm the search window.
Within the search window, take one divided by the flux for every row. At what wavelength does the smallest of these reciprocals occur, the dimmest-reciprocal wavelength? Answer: 457.428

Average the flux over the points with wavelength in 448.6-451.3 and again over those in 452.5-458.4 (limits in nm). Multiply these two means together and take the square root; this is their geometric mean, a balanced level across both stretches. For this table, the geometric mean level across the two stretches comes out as 3.75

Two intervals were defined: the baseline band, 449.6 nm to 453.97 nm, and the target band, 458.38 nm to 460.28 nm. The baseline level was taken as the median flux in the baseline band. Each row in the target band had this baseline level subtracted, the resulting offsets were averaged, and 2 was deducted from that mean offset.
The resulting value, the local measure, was -1.81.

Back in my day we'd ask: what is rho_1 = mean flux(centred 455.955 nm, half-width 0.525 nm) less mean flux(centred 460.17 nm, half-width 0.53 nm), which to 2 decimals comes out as -0.24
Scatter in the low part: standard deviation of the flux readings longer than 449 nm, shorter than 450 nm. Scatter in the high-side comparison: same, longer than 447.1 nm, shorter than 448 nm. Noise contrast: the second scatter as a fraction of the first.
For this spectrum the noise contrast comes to 1.3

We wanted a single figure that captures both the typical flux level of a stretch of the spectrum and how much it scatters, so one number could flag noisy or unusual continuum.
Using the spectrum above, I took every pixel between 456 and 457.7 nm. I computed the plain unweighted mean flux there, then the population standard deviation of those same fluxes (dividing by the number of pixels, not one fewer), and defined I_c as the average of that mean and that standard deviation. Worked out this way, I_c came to 2.04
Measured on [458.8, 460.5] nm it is 2.11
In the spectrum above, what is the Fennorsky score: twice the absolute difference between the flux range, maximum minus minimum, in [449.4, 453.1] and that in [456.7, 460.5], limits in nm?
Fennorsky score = 0.25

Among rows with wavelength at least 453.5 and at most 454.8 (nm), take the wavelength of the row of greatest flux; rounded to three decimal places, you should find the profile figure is 454.070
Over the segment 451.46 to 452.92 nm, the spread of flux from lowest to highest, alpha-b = 0.75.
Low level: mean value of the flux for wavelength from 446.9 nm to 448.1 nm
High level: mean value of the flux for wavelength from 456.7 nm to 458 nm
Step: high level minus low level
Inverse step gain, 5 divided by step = 16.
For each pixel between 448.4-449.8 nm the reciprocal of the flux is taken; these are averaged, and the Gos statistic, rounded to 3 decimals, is 0.277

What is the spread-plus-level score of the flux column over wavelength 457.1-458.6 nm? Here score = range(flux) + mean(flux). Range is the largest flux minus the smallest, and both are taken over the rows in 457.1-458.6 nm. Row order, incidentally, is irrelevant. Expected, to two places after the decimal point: 4.53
